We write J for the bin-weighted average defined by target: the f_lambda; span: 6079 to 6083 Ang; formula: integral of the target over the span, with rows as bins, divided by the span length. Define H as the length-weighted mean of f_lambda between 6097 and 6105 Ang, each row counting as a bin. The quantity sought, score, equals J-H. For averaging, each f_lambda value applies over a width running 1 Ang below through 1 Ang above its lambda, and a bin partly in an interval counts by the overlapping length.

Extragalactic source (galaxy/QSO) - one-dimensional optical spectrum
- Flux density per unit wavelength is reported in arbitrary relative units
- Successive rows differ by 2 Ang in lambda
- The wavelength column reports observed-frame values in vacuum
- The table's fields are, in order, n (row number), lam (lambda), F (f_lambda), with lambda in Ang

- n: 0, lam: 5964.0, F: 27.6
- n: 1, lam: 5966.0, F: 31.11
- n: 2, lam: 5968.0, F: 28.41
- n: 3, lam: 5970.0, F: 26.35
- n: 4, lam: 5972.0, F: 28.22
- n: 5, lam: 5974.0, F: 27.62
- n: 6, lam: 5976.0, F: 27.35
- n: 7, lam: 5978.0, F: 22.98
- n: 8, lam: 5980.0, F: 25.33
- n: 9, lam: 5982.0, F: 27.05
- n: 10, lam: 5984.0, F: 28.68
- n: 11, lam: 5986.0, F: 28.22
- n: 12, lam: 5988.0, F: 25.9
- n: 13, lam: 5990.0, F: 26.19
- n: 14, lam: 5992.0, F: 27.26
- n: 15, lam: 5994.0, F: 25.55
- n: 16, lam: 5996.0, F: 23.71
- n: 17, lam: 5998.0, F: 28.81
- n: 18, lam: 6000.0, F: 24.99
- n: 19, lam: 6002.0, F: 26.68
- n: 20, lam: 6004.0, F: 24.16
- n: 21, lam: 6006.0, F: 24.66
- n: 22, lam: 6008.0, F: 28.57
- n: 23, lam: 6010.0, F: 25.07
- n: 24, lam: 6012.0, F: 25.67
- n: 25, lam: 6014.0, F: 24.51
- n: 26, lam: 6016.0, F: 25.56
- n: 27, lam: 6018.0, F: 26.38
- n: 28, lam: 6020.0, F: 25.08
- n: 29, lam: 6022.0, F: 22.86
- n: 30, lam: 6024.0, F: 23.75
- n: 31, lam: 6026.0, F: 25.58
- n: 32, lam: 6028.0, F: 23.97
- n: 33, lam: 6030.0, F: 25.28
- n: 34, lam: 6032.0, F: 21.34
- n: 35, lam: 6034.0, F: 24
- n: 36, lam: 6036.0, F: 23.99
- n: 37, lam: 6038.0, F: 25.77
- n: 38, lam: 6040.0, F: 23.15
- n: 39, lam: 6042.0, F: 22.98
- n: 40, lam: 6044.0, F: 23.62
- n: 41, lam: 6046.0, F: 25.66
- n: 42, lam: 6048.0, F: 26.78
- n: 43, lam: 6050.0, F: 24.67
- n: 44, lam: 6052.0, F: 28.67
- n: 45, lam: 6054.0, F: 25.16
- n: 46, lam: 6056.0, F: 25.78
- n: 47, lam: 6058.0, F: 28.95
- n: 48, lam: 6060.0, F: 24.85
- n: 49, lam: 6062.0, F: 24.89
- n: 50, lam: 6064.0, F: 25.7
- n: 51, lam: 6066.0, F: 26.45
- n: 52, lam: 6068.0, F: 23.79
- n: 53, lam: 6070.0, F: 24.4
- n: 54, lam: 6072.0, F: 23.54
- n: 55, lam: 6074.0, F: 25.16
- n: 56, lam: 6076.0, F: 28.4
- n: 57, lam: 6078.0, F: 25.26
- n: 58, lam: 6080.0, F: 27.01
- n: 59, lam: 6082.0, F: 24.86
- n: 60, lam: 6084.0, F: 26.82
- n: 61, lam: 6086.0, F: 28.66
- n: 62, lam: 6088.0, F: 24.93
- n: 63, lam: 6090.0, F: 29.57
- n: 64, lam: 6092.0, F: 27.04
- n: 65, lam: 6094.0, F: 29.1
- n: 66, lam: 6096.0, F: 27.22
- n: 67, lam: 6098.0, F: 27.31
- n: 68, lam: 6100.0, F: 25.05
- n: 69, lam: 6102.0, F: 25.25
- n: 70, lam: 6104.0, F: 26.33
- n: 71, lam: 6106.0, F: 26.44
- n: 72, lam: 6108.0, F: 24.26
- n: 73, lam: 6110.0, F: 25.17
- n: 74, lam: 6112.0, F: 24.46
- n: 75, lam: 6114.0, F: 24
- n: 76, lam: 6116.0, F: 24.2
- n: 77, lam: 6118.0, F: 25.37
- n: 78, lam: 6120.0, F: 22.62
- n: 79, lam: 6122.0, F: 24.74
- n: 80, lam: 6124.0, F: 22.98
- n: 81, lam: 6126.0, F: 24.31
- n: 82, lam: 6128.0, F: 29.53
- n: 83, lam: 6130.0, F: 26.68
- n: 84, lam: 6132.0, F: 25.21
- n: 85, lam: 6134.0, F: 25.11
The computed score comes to 0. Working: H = 26.0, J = 25.9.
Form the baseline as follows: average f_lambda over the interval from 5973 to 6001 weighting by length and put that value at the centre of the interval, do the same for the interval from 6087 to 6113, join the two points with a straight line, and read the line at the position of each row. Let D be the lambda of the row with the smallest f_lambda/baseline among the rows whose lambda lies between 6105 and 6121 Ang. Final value 6120.0 Ang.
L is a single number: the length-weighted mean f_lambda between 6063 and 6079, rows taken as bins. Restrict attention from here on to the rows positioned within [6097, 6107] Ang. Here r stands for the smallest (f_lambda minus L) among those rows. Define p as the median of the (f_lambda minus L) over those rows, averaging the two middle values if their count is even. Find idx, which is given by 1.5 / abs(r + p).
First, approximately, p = 1.0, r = -0.3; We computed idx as 2.1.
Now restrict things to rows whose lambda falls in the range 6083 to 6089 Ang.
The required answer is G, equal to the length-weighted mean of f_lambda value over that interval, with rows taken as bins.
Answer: 26.8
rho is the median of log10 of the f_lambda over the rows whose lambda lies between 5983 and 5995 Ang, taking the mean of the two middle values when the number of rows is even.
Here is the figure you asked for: 1.43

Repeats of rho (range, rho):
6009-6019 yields 1.41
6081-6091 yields 1.43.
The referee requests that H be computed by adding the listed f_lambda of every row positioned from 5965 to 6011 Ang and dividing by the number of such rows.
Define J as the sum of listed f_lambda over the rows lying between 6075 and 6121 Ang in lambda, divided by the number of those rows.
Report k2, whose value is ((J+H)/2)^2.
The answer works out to 694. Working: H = 26.6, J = 26.1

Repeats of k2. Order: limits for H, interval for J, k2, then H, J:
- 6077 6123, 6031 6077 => 651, 25.9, 25.1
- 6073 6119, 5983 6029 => 673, 26.2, 25.7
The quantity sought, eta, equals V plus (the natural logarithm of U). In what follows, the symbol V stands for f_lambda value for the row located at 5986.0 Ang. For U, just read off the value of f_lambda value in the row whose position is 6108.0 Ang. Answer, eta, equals 31.4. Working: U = 24.26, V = 28.22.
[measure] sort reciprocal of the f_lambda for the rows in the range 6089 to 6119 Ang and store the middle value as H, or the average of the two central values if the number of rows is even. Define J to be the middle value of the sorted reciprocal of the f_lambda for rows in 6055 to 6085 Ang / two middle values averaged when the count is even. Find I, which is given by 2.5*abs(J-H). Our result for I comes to 0.0004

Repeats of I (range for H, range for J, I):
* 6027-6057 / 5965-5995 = 0.0096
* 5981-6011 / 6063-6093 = 0.0018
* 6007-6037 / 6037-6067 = 0.0023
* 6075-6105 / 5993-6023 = 0.0071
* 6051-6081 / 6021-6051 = 0.0052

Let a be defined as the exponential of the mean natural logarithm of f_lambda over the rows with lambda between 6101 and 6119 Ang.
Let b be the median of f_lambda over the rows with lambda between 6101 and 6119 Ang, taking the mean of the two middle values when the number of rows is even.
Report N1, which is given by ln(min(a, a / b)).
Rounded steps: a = 25.0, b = 25.2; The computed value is -0.005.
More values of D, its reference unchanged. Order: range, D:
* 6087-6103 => 6088.0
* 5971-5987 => 5978.0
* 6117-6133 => 6120.0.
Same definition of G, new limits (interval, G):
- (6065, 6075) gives 24.7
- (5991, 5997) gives 25.5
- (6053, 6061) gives 26.2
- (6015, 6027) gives 24.9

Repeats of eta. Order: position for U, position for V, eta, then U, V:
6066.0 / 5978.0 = 26.3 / 26.45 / 22.98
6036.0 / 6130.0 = 29.9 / 23.99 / 26.68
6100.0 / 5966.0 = 34.3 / 25.05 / 31.11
